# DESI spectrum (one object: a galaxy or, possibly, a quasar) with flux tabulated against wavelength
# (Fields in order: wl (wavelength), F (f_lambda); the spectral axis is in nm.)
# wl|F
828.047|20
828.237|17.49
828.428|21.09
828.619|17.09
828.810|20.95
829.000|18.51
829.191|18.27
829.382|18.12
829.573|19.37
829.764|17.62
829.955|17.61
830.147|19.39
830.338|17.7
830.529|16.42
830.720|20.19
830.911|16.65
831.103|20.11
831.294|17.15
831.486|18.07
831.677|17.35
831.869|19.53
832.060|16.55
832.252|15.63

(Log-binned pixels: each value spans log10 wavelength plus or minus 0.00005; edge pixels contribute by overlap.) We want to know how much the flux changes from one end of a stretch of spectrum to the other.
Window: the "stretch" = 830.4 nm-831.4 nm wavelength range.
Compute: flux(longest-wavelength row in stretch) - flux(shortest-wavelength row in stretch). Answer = 0.7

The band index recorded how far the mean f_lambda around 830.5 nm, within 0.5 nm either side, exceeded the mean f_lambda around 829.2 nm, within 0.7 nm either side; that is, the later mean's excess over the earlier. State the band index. -0.5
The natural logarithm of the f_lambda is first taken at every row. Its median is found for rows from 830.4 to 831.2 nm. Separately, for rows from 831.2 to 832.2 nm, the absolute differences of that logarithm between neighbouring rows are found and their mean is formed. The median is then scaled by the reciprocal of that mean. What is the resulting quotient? 31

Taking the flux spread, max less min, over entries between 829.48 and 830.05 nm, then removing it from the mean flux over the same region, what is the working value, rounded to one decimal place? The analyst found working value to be 16.4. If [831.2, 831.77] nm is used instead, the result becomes 16.6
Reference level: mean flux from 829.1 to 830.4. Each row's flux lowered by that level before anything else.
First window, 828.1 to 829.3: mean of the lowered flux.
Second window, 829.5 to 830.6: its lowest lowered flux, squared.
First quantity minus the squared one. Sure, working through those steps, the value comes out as -2.9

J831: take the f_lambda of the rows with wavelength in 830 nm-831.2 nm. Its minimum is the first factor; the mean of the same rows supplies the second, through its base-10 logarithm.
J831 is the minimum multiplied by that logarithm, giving 20.8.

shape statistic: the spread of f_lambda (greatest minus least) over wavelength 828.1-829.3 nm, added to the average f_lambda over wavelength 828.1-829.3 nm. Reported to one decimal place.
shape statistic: 22.9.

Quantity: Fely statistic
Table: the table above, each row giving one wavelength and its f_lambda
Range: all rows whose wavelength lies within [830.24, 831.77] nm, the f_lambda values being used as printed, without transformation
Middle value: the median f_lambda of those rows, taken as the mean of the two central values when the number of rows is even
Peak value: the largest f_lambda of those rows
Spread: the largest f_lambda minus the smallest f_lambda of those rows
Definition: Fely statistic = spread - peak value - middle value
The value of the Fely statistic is -33.9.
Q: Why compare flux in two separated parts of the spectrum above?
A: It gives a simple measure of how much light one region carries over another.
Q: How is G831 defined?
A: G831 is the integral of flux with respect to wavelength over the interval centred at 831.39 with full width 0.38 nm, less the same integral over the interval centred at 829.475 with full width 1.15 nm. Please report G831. -14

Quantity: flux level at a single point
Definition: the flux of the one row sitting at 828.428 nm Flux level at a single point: 21.09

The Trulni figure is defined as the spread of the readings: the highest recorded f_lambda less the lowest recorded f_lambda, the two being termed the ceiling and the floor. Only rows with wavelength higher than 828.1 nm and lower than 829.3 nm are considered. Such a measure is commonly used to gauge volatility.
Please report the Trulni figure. 4.0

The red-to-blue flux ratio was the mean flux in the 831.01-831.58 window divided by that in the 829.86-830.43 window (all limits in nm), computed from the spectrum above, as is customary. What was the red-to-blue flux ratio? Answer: 1.01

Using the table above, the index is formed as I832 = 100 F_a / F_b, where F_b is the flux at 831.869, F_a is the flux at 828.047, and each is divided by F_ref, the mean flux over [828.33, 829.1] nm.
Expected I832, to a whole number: 102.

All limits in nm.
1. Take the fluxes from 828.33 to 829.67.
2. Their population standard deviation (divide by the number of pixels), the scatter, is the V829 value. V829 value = 1.39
